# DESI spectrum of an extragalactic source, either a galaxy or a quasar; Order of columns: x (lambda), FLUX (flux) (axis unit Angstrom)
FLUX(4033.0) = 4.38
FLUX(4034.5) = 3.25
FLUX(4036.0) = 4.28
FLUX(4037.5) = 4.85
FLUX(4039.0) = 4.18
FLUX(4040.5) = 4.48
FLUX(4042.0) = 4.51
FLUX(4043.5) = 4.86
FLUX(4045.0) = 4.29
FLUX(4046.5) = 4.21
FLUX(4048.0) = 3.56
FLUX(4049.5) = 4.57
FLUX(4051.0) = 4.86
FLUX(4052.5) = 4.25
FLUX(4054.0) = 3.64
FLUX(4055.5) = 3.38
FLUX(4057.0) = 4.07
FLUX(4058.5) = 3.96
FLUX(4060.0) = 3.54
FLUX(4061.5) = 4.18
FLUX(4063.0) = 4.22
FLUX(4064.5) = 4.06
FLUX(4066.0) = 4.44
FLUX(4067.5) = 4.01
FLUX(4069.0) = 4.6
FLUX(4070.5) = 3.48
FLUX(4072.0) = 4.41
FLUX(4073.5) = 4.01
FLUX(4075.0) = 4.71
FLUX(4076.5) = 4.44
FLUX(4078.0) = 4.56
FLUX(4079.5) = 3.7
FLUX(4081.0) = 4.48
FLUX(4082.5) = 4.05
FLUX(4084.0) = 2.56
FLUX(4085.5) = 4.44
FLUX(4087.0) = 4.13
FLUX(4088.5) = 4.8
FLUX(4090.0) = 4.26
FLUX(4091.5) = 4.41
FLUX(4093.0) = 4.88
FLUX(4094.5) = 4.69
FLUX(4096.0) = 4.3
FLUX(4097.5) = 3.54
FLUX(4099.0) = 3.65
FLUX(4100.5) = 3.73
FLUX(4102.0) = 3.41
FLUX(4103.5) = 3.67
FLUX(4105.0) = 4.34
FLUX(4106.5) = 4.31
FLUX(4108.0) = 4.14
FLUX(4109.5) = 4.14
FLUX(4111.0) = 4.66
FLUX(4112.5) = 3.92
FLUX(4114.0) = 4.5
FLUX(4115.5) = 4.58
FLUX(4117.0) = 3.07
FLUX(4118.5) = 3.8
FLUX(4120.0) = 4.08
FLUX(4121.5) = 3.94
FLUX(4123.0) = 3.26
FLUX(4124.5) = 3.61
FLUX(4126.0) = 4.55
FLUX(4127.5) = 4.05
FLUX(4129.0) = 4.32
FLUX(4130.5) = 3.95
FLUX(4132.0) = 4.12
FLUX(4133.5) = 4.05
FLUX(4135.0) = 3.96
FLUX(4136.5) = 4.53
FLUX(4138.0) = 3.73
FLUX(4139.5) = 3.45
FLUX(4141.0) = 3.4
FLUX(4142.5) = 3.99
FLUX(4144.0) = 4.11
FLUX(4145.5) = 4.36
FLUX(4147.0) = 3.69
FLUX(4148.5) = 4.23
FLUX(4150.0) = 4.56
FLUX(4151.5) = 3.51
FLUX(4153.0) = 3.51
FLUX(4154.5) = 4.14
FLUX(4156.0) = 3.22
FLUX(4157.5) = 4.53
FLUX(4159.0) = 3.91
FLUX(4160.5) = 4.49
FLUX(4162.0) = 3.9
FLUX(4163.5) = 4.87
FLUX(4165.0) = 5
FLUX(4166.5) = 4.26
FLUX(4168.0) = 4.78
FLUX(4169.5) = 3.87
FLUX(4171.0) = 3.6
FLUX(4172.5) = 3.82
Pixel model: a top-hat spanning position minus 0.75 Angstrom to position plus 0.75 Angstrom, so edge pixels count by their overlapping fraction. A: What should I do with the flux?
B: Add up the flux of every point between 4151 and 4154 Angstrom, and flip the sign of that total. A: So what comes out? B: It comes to -7.0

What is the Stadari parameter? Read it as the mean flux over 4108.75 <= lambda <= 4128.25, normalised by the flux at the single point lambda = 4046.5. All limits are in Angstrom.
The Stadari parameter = 0.953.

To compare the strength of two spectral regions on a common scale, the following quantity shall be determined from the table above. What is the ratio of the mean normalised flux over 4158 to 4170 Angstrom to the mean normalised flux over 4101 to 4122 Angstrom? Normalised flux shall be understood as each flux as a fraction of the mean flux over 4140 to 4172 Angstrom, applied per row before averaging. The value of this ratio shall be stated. 1.09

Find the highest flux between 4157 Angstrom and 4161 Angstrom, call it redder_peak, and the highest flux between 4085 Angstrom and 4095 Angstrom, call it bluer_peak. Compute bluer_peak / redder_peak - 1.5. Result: -0.423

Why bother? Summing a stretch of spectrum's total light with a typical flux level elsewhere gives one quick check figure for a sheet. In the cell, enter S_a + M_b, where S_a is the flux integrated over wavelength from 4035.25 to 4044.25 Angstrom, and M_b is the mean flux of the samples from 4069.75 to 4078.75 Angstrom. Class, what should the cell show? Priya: 45.0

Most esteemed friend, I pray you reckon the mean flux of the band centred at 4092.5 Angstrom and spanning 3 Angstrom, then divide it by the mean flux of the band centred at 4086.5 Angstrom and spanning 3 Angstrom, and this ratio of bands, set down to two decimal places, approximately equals 1.08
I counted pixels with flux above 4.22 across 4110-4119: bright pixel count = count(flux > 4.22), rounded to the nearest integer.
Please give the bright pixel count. 3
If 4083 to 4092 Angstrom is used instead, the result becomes 4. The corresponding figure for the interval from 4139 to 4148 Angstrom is 1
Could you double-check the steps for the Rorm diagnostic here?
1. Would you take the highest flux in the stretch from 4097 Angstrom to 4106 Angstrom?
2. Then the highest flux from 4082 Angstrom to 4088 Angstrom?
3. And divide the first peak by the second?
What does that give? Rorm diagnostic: 0.98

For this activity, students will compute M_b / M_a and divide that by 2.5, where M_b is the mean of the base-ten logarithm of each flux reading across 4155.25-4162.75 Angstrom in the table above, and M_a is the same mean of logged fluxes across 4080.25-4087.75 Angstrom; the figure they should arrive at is 0.409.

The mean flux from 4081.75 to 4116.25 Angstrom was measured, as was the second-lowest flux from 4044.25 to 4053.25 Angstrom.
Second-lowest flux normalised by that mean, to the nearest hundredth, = 1.02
